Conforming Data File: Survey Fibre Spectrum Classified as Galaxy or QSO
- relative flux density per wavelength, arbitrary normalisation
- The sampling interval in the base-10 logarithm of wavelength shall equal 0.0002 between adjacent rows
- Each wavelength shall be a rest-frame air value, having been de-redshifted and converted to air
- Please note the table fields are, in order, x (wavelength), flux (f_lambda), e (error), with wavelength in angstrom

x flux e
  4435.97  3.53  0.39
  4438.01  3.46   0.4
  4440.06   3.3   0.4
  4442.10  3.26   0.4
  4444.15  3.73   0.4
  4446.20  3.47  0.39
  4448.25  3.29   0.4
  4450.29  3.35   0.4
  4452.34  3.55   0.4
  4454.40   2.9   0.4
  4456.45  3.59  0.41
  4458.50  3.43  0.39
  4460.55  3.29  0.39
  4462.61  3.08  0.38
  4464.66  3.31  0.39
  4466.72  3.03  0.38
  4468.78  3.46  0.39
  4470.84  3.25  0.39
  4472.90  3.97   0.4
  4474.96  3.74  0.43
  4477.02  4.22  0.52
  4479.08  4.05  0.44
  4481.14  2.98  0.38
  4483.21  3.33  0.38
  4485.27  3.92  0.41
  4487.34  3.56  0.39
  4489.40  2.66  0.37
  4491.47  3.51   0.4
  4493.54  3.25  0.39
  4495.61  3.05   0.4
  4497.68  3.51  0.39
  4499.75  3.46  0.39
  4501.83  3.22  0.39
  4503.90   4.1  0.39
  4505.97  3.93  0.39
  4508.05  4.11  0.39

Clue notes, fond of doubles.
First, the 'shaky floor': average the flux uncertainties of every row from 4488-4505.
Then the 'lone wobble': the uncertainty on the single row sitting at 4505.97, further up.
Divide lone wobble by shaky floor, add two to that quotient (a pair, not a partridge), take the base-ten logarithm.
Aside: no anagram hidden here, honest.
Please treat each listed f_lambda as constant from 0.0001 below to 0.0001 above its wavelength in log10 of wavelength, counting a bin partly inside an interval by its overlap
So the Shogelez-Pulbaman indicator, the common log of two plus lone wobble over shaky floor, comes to 0.477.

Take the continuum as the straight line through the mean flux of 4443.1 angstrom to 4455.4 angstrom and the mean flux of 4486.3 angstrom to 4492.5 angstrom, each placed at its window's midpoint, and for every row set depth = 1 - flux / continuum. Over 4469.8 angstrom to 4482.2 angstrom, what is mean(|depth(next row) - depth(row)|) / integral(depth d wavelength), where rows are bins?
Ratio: -0.1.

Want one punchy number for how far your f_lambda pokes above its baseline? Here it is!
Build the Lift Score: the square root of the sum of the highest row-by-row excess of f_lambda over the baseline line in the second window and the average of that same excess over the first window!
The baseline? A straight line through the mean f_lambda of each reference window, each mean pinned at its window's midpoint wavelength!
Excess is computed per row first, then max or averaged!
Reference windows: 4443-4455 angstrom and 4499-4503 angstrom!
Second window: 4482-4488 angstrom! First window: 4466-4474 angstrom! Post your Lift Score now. 0.79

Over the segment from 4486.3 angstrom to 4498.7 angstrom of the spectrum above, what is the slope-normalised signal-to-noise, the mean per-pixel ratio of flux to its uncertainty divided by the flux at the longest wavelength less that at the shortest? -167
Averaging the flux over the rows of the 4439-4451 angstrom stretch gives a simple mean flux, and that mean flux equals 3.40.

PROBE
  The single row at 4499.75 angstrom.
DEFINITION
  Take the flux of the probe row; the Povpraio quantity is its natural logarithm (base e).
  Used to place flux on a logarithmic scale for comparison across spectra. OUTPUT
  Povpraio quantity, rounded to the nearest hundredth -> 1.24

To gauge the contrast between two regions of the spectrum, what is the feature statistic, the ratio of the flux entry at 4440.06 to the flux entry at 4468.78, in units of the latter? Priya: 0.95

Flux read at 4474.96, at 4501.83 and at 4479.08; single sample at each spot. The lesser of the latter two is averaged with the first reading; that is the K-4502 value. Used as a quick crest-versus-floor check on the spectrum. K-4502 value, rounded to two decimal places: 3.48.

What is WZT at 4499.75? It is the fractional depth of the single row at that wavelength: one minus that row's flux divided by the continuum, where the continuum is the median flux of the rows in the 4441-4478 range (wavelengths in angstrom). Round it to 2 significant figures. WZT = -0.021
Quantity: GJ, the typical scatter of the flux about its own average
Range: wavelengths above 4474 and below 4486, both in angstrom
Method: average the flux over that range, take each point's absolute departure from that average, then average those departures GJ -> 0.37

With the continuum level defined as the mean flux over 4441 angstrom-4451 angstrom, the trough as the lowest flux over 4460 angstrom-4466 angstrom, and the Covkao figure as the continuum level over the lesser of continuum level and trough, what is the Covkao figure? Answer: 1.11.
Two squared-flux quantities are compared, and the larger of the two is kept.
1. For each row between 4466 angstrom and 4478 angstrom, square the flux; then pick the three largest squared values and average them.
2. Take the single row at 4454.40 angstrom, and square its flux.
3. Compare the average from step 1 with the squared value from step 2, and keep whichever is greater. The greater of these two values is 15.9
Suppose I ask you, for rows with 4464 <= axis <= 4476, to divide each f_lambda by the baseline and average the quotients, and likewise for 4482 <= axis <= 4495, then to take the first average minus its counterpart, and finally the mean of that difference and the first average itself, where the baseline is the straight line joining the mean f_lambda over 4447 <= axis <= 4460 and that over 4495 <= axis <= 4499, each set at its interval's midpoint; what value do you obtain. 0.53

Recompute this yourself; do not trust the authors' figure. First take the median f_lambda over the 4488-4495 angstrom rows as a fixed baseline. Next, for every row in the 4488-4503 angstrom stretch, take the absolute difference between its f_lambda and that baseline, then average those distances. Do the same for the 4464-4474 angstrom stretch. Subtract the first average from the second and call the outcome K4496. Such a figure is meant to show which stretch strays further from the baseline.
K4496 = 0.02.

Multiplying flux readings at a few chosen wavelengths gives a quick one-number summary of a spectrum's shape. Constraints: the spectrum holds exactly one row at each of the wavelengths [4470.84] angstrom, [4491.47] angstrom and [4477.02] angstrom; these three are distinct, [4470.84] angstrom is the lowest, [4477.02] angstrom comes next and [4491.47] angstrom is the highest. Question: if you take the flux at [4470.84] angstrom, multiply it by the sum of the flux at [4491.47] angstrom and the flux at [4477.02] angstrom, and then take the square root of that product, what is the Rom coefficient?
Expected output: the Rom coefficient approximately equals 5.0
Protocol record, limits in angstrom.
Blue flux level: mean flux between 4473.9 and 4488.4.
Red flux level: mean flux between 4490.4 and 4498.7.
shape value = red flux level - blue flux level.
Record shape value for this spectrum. -0.36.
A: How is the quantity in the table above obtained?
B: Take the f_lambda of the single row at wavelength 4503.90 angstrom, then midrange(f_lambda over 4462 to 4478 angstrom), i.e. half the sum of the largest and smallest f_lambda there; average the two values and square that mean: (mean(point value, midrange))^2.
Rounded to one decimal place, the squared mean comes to 14.9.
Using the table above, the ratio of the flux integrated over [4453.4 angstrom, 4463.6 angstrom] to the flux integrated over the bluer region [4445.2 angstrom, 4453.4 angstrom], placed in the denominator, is 1.2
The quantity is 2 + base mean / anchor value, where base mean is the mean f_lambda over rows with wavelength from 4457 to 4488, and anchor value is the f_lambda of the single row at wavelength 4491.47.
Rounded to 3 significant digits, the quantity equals 3.00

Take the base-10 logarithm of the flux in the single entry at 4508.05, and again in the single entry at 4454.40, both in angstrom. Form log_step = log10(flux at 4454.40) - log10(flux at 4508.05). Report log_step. -0.15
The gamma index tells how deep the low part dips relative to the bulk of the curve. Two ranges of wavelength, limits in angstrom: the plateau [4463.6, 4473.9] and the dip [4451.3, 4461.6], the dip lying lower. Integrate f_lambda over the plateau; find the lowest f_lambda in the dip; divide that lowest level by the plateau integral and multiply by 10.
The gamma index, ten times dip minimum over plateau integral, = 0.828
